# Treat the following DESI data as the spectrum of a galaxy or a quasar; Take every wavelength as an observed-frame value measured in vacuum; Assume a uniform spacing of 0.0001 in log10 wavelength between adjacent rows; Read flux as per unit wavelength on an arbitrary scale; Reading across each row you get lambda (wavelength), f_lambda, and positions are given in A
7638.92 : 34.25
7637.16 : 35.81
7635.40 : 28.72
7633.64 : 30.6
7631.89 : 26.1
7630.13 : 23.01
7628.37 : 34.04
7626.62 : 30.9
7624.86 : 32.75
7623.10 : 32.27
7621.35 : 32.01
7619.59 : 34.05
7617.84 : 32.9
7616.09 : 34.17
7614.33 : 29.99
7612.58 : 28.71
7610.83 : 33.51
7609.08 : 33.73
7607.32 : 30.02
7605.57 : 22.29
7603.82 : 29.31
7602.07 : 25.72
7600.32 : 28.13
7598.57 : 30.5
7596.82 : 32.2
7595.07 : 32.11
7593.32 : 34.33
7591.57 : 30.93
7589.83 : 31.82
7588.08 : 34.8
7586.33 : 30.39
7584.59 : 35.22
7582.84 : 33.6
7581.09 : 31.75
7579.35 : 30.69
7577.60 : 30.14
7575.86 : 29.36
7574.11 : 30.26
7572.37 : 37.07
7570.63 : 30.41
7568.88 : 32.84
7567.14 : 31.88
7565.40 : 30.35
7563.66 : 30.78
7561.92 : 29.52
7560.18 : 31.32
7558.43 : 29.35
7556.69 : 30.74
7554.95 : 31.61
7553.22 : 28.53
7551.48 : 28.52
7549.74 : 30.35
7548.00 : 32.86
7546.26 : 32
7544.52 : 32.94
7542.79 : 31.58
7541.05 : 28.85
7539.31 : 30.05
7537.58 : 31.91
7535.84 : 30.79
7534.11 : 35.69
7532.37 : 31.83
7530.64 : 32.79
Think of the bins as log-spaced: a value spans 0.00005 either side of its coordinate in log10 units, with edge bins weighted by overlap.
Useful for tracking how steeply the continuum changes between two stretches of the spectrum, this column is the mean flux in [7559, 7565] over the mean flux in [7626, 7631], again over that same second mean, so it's 0.036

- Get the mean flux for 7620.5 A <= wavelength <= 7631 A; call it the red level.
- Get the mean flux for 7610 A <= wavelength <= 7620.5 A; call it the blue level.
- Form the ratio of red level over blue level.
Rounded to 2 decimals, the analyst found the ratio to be 0.96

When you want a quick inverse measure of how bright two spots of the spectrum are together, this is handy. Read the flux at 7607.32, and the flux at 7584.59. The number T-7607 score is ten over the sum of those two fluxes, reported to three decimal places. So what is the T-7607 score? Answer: 0.153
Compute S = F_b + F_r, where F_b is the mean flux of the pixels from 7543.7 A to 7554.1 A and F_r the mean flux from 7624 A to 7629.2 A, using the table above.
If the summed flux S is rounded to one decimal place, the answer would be 63.4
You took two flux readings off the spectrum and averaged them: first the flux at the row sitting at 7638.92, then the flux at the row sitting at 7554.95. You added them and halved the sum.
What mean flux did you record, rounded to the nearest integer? 33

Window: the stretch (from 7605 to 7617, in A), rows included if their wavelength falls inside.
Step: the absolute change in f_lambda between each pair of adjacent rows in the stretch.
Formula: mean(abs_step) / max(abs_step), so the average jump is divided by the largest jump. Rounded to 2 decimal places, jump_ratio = 0.47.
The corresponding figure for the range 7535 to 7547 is 0.56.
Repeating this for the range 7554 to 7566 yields 0.65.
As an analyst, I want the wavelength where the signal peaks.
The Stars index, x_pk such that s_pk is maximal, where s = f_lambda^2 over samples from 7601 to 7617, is 7616.09 A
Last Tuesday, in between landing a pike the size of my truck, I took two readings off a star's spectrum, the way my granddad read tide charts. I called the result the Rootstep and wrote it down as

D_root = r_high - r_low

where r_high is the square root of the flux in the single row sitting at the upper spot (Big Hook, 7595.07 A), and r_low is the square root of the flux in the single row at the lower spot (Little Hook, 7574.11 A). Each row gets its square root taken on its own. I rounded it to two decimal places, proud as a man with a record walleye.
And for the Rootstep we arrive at 0.17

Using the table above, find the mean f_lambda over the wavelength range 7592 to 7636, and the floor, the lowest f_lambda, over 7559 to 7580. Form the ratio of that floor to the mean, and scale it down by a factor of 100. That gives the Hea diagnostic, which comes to 0.0096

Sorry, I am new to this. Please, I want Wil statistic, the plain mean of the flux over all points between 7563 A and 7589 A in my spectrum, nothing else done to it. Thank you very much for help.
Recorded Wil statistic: 32.0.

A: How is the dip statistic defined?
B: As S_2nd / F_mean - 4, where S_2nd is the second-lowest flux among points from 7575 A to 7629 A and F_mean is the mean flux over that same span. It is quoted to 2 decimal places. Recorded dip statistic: -3.18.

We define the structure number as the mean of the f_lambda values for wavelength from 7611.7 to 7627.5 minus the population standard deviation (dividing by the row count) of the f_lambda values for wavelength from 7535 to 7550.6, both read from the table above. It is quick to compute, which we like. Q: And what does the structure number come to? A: 30.7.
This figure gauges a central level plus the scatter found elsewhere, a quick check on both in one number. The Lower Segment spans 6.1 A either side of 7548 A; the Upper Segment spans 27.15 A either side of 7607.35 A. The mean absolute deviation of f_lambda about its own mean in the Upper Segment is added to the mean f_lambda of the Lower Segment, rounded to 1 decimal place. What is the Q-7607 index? 33.4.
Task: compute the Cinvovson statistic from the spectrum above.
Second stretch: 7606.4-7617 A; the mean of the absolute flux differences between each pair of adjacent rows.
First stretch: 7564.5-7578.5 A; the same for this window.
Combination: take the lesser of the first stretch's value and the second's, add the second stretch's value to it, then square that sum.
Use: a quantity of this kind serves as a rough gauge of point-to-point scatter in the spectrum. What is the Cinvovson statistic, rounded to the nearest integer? 32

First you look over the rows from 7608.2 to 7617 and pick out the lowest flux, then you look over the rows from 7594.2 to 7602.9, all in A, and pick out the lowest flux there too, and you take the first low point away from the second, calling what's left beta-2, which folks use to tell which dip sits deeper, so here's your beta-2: -3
